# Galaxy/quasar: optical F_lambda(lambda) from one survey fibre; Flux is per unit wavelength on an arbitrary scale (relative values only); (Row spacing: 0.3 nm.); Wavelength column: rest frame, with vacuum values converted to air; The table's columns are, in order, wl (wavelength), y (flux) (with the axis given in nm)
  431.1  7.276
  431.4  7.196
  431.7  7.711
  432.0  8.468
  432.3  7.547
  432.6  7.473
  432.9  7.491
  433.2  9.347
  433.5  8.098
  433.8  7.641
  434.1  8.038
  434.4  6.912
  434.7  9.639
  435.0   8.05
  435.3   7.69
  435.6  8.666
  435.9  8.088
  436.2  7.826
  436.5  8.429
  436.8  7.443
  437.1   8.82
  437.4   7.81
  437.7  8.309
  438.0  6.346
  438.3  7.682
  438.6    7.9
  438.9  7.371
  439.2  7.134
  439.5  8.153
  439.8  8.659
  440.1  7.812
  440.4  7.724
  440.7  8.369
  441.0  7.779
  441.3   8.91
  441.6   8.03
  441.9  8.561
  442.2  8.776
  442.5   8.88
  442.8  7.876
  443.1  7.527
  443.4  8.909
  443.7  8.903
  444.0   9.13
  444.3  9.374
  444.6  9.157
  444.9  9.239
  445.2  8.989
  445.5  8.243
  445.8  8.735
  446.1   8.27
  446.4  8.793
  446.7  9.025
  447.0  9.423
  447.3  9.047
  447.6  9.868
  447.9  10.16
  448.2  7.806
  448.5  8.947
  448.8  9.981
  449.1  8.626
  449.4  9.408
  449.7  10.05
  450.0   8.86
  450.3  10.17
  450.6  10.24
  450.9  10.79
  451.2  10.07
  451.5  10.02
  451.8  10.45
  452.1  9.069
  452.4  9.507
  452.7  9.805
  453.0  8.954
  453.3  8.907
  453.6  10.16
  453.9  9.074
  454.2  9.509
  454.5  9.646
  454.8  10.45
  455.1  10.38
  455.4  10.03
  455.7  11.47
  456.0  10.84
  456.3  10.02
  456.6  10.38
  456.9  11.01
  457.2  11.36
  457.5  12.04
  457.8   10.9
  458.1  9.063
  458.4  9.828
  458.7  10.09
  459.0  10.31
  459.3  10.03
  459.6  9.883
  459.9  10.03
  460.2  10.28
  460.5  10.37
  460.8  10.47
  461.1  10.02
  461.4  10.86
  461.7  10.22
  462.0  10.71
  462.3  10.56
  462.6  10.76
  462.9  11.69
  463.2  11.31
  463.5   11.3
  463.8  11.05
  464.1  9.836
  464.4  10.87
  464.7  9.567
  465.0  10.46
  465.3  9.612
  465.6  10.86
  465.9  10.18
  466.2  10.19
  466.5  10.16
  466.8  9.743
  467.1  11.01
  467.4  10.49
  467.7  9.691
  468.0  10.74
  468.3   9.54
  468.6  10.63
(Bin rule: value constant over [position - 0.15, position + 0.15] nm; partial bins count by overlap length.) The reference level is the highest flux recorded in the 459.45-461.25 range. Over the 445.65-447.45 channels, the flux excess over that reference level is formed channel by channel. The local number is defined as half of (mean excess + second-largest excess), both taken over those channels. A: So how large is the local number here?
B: -1.5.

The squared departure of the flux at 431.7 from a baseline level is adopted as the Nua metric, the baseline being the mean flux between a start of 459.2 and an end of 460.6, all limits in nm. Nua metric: 5.8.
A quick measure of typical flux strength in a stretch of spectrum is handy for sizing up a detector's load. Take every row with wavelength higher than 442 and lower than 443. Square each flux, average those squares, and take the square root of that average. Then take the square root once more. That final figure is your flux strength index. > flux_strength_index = 2.92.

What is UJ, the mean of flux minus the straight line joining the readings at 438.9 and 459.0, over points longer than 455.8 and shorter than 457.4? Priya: 0.8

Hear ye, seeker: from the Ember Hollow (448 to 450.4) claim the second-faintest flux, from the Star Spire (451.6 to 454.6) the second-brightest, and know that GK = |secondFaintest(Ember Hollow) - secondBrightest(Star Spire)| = 1.5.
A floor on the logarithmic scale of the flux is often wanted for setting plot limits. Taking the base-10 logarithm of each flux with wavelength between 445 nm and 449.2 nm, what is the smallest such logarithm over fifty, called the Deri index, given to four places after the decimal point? 0.0178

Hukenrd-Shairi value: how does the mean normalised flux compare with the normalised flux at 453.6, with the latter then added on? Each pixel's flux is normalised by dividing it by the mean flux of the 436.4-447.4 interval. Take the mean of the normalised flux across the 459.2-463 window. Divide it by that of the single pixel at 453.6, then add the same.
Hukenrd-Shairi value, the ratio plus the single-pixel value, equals 2.24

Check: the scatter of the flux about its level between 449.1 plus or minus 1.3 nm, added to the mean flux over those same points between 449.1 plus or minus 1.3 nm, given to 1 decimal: 10.1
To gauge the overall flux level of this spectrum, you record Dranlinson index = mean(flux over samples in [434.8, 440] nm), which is 7.9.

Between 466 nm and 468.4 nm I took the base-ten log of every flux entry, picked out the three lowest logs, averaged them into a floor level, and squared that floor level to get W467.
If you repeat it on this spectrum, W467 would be 0.970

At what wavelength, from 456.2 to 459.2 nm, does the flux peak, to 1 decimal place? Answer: 457.5 nm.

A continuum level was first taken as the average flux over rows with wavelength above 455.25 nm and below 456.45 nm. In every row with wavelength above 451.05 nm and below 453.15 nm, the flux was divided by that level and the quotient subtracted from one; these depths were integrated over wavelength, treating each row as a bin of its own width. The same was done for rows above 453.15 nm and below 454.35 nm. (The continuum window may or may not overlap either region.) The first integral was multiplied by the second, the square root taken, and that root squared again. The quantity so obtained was 0.024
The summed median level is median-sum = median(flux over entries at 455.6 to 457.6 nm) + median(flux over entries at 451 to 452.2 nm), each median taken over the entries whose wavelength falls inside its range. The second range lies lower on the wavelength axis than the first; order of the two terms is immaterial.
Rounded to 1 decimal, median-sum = 21.1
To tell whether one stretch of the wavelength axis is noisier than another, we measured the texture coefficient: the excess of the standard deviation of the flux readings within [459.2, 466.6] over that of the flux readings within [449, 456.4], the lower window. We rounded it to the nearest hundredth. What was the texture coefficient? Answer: -0.16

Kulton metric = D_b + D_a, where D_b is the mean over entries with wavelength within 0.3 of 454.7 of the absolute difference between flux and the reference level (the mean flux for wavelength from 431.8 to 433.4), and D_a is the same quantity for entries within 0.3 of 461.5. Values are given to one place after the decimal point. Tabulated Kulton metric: 4.5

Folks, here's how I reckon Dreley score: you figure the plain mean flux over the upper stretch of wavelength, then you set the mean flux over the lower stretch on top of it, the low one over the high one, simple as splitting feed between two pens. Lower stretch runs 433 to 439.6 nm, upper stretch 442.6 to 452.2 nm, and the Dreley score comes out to 0.86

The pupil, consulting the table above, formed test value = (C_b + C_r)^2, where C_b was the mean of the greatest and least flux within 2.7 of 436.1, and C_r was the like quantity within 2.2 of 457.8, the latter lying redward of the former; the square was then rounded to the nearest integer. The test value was 344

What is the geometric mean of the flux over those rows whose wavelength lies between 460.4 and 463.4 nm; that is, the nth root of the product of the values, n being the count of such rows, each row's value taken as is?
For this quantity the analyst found 10.7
